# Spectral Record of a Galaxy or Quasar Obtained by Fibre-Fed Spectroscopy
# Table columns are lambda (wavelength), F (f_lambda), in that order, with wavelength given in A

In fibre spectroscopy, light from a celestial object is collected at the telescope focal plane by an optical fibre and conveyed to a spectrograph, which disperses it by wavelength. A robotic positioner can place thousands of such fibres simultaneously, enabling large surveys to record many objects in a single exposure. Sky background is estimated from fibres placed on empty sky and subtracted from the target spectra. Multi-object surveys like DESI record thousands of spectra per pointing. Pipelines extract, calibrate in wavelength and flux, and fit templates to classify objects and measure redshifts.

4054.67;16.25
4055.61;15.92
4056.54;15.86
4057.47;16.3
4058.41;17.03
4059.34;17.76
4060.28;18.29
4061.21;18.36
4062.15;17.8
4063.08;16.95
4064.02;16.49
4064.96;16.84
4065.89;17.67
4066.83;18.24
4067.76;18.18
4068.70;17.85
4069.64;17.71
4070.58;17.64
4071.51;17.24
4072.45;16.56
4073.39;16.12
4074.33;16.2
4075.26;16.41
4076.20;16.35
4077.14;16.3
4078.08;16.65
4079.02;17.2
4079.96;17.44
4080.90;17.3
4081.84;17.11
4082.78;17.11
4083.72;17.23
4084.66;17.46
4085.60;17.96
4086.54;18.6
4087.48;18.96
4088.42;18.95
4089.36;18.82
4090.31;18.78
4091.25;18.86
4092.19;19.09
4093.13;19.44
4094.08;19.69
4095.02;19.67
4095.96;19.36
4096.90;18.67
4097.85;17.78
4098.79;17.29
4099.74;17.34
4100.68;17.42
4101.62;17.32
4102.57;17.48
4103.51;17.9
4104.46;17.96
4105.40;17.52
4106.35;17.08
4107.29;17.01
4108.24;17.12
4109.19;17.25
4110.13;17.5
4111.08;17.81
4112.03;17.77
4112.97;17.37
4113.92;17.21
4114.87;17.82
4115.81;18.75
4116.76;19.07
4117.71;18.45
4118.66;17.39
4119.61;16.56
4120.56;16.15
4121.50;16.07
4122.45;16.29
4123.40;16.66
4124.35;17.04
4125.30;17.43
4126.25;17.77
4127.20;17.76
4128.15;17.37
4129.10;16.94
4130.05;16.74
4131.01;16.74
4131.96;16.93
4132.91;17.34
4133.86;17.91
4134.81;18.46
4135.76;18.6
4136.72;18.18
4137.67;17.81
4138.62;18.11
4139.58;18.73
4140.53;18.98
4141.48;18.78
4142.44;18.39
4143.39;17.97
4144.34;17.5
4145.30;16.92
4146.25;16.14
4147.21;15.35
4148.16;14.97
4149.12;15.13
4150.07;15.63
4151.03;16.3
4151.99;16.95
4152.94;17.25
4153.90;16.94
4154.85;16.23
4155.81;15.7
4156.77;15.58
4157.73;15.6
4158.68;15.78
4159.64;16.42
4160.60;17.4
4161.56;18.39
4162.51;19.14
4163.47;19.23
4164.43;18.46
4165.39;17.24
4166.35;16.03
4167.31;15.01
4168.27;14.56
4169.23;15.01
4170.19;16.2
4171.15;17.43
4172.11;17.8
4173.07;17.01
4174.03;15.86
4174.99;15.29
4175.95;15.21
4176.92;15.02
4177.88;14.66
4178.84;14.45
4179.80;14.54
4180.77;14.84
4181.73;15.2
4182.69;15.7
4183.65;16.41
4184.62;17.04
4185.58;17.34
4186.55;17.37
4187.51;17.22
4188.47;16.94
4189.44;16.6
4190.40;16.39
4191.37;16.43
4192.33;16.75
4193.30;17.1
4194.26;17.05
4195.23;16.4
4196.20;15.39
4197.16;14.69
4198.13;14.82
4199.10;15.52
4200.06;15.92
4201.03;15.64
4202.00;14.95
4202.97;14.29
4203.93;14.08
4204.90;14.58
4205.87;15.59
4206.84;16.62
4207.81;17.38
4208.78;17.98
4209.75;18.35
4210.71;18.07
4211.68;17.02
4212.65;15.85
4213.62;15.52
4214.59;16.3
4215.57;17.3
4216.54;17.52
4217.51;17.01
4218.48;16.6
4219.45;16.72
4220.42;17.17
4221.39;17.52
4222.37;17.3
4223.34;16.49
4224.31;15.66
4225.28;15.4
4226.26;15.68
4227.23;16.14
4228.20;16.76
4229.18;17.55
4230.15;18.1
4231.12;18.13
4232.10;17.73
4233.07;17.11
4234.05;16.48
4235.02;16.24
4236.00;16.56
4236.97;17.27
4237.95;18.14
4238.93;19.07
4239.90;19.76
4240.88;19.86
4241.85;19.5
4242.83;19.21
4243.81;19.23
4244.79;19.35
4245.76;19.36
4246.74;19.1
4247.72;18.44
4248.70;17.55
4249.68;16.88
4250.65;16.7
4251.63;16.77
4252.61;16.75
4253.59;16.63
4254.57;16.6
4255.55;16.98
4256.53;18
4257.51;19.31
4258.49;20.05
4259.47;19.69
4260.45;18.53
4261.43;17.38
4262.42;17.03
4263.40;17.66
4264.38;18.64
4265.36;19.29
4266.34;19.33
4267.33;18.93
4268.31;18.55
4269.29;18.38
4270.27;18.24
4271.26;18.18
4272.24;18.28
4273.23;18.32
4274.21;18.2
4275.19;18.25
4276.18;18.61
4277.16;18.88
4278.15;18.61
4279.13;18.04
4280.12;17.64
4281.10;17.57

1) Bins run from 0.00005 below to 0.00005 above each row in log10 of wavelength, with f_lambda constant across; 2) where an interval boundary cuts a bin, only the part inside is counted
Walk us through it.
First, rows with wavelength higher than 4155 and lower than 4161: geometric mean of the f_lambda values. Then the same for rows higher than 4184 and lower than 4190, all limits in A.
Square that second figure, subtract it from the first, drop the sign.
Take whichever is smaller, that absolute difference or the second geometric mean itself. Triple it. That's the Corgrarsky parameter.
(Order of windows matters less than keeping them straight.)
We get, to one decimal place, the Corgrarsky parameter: 51.2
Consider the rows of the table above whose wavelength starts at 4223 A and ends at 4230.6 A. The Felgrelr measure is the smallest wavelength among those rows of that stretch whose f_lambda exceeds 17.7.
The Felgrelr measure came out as 4230.15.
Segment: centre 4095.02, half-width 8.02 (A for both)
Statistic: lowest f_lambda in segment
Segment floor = 17.29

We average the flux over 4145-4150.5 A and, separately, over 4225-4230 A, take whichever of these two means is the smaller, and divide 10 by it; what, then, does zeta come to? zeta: 0.64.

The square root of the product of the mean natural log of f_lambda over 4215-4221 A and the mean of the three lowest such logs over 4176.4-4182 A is 2.76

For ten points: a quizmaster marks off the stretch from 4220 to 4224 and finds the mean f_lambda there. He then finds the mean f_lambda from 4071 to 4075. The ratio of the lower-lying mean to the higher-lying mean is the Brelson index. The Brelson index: 0.97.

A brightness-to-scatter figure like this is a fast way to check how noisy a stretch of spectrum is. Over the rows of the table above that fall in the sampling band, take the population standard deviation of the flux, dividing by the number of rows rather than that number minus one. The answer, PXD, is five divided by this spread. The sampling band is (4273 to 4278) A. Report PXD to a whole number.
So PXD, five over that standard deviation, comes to 19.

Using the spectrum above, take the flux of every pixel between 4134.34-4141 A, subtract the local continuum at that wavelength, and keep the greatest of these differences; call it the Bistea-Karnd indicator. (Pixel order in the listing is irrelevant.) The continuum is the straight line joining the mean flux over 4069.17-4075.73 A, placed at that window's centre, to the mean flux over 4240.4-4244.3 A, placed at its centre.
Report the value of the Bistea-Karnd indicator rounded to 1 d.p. 1.1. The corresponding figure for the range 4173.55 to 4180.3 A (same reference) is -2.5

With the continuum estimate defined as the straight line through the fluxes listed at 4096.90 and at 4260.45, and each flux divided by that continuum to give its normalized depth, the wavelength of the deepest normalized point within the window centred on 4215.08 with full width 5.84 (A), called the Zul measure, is 4213.62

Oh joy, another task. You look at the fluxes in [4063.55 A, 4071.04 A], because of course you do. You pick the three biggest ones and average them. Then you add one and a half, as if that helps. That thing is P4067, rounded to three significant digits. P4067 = 19.6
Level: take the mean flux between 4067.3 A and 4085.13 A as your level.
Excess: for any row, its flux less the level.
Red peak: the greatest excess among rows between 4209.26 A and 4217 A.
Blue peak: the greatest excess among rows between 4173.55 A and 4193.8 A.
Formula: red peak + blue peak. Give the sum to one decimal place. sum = 1.6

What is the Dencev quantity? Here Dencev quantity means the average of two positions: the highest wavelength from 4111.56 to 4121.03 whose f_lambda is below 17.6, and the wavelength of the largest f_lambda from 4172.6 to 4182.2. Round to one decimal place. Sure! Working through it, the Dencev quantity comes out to 4146.8 A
